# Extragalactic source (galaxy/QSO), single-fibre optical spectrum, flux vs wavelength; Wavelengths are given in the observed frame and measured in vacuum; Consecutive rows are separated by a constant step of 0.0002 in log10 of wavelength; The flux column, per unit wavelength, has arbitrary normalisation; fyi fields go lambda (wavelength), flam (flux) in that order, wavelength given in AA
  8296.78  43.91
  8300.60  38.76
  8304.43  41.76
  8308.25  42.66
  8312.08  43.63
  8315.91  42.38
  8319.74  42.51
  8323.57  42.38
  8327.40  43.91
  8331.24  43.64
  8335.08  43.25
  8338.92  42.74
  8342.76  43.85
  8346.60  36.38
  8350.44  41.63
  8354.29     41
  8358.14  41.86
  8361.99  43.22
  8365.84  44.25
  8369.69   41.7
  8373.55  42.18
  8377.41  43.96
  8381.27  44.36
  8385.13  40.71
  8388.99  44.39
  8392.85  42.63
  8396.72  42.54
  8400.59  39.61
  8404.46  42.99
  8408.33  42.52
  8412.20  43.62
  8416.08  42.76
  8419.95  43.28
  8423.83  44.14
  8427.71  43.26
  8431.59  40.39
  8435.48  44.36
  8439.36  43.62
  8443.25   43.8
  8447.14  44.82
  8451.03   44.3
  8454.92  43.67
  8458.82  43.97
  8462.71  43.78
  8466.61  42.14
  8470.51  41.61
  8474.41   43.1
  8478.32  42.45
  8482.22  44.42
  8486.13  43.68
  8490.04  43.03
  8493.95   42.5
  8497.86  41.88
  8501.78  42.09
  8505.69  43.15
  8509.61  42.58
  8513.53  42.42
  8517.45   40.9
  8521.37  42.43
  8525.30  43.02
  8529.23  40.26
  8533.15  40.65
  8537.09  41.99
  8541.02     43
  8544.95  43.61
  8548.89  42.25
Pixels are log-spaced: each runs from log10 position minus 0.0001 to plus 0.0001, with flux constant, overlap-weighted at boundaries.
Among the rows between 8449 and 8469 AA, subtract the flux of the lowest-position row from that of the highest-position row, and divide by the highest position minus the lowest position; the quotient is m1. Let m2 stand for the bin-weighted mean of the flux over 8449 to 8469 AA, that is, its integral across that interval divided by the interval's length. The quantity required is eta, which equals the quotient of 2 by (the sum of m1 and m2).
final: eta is 0.0461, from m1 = -0.1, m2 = 43.5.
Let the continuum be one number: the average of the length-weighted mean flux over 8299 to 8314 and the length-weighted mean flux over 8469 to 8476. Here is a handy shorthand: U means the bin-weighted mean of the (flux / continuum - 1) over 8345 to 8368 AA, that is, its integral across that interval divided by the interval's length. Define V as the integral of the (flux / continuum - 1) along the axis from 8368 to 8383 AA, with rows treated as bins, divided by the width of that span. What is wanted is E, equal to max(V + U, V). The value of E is 0.024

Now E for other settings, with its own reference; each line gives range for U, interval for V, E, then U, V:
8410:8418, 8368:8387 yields 0.039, 0.026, 0.013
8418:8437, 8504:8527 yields 0.032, 0.024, 0.008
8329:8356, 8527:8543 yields -0.013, -0.006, -0.013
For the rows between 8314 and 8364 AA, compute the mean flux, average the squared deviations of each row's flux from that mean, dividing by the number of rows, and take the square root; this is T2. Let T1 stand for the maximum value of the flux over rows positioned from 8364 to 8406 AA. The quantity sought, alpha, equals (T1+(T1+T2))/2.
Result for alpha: 45.33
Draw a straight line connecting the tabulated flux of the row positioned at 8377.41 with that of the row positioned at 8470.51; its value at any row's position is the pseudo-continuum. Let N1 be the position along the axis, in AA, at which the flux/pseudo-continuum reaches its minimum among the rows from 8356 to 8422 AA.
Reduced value 8400.59 AA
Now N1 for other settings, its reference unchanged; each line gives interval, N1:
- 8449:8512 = 8470.51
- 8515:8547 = 8529.23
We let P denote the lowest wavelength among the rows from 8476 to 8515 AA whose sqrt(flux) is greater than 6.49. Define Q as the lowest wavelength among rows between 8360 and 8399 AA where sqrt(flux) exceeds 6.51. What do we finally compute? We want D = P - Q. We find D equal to 116.3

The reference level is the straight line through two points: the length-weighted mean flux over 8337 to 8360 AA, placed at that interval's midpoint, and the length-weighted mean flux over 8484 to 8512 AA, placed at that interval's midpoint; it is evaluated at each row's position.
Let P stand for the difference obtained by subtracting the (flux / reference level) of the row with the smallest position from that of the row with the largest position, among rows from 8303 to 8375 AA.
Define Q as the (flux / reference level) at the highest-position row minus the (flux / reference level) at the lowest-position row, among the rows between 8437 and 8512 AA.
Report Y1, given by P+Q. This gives -0.047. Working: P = -0.006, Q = -0.041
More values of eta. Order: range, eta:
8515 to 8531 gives 0.0480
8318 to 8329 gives 0.0464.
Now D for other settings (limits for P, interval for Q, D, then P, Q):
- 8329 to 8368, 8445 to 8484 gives -115.9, 8331.24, 8447.14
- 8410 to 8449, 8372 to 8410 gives 34.8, 8412.20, 8377.41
